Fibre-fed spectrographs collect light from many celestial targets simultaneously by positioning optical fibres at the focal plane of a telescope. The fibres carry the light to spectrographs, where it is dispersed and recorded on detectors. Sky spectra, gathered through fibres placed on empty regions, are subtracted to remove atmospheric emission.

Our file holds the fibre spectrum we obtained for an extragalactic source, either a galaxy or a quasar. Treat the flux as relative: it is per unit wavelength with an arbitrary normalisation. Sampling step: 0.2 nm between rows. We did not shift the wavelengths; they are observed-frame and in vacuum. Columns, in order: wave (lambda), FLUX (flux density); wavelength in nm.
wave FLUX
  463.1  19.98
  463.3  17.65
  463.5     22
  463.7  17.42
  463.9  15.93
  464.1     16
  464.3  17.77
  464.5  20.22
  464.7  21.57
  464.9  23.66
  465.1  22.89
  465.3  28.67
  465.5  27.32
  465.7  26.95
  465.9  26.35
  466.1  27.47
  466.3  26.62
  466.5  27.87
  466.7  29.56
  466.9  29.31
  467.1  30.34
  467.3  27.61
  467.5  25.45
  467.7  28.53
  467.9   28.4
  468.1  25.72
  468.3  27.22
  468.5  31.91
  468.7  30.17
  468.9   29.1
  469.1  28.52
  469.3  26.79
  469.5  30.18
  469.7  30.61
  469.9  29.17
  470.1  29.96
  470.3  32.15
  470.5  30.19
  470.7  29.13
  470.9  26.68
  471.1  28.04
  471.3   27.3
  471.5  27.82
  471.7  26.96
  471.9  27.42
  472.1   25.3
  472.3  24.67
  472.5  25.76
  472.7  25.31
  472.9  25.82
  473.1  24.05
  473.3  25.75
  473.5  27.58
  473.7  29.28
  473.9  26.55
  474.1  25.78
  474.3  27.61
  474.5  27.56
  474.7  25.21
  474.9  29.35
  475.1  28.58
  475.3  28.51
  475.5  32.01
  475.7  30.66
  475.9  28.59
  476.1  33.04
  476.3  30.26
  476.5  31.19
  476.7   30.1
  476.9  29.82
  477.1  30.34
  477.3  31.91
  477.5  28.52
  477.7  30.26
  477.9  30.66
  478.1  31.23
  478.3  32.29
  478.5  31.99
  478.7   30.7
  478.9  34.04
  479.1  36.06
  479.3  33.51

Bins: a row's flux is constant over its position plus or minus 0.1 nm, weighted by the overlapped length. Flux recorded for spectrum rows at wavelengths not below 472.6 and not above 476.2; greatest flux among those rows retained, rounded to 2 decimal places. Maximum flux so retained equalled 33.04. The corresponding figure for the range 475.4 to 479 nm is 34.04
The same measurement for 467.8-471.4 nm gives 32.15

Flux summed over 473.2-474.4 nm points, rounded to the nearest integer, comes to 163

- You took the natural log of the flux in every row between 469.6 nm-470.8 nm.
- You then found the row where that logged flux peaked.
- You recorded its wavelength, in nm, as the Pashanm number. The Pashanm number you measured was 470.3 nm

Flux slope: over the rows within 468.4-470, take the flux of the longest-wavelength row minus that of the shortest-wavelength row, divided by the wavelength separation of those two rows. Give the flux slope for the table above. -2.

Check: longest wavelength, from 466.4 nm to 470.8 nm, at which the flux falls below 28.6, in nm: 469.3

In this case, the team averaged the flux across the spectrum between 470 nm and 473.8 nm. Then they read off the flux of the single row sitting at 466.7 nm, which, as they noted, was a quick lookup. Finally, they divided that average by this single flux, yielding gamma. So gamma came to 0.92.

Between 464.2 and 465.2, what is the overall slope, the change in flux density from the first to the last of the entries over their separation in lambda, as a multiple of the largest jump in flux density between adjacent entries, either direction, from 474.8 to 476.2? 1.4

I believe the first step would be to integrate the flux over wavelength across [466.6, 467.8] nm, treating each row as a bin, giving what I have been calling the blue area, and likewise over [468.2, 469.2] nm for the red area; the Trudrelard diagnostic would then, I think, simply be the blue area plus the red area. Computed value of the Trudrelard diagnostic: 64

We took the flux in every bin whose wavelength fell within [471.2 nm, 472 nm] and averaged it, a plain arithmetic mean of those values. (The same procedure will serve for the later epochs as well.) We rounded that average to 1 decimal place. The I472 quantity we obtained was 27.4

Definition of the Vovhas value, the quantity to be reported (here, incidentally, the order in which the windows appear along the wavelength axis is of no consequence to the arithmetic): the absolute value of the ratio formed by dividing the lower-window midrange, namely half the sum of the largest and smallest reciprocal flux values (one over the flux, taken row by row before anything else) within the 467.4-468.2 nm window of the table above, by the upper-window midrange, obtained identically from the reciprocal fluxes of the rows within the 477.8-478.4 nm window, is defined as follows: 1.17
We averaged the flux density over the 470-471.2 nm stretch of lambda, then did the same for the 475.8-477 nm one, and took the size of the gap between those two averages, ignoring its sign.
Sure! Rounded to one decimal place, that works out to 1.1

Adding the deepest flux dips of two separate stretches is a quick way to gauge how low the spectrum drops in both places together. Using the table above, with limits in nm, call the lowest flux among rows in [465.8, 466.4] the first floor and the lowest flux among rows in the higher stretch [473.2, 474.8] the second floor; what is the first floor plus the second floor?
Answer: 51.6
